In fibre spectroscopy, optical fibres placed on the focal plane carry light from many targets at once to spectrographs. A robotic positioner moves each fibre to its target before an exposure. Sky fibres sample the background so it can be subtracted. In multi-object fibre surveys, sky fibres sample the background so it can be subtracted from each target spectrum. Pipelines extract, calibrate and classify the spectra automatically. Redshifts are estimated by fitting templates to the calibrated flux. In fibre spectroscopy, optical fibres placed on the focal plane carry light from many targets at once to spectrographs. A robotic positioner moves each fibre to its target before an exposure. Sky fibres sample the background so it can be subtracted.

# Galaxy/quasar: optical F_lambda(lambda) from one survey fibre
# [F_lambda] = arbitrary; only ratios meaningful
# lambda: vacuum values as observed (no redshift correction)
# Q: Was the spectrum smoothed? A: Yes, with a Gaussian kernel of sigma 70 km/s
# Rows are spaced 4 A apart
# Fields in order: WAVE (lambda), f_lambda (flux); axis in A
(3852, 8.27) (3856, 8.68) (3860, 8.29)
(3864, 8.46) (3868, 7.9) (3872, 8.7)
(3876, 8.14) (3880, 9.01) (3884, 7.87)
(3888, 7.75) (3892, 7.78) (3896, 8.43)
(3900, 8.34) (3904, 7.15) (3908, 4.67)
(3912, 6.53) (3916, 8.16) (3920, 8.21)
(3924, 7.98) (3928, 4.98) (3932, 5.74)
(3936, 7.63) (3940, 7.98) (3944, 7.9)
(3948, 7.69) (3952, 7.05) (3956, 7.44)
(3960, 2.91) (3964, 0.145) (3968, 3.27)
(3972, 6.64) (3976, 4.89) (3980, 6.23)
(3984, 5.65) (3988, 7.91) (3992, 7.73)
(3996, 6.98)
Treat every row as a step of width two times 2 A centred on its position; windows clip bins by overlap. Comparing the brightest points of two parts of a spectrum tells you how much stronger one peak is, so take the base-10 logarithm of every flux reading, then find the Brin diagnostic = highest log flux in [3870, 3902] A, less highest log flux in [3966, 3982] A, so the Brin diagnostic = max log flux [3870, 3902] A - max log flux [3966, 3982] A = 0.13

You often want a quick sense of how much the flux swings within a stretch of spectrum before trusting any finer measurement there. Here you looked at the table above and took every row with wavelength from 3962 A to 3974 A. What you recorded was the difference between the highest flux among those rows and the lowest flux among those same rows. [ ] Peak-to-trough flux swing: 6.5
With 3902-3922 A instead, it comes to 3.5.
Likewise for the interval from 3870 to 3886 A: 1.1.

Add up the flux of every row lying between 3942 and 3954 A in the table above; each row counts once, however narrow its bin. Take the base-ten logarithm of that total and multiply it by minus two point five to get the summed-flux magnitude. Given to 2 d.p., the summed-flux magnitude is -3.39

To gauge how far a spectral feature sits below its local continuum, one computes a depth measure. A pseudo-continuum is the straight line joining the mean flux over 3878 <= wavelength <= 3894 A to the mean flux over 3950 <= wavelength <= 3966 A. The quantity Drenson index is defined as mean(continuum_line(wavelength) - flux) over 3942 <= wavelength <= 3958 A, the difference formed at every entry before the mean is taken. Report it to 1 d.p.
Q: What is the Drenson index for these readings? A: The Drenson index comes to -2.7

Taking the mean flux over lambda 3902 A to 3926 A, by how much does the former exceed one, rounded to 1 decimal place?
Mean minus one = 6.1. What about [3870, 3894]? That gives 7.2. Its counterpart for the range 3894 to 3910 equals 6.1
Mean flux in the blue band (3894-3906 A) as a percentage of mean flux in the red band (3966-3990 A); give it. 138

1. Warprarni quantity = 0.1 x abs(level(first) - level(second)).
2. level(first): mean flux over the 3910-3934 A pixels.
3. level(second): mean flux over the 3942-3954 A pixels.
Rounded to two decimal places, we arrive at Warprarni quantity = 0.06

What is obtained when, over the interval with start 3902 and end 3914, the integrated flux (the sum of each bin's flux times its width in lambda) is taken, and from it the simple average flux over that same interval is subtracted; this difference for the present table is 67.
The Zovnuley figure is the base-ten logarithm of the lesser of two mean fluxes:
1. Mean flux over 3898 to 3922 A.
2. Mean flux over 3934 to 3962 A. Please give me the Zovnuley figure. 0.84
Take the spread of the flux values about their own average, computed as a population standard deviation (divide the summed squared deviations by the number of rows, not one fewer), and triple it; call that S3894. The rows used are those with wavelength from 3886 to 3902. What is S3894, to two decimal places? 0.94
